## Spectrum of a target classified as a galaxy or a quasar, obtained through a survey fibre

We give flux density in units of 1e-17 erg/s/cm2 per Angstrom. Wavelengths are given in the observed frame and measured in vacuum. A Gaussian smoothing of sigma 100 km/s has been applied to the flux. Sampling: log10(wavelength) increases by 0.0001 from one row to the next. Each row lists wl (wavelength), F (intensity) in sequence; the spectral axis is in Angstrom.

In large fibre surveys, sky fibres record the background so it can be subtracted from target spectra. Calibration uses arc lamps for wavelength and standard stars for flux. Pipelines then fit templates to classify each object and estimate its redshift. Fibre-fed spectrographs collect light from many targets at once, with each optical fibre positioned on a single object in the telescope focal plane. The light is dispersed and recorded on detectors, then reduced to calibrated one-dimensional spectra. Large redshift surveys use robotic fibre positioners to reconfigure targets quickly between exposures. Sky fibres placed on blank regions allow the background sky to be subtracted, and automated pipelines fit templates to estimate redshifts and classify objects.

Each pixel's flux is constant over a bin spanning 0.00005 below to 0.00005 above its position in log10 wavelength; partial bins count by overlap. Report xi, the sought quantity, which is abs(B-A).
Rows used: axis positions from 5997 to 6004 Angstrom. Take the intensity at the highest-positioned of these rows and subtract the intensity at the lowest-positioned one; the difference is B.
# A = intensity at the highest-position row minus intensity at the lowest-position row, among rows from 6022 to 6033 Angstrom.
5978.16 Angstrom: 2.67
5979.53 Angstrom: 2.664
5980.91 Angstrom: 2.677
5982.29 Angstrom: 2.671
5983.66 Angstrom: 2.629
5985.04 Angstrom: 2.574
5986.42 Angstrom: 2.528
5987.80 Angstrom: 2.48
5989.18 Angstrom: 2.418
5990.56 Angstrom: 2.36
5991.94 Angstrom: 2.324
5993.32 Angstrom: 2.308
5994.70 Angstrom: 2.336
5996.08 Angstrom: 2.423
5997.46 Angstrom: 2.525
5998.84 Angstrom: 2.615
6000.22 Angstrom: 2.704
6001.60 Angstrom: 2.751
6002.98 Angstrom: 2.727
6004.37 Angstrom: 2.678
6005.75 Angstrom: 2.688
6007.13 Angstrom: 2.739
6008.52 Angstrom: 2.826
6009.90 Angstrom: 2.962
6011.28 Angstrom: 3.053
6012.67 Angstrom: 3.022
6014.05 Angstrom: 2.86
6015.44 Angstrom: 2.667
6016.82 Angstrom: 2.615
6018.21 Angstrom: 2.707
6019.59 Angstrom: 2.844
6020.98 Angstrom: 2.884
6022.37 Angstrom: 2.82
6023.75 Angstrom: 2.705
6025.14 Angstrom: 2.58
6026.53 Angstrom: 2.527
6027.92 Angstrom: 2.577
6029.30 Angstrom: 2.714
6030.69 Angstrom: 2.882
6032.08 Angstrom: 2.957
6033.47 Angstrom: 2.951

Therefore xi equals 0.065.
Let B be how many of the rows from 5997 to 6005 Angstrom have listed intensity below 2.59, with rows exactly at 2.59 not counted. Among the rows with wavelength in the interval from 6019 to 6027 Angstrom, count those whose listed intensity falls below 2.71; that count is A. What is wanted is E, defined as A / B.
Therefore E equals 3.0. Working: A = 3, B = 1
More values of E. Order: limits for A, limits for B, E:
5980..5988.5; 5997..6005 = 6.0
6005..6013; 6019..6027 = 0.5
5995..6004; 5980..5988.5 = 1.3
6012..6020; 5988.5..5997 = 0.5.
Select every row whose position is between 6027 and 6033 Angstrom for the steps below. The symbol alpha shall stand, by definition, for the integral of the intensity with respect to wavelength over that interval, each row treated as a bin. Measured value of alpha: 16.7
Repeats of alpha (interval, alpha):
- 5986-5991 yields 12.2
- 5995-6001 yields 15.3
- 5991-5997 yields 14.1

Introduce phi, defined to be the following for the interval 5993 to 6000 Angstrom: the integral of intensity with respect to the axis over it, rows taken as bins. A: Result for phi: 17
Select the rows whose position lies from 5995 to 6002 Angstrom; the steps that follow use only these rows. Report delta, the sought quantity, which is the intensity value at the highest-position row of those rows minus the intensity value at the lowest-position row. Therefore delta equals 0.33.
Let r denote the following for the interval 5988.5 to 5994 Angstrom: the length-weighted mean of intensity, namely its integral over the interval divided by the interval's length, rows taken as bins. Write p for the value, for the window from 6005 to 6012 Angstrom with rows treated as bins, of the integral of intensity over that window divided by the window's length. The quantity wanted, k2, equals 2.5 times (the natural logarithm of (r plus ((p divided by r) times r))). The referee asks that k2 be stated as 4.12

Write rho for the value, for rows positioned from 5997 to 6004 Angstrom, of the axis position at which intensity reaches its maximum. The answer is 6001.60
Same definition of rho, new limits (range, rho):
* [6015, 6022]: 6020.98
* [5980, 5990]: 5980.91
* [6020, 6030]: 6020.98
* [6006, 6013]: 6011.28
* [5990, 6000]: 5998.84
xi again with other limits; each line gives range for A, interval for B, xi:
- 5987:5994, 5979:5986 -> 0.082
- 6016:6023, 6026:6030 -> 0.018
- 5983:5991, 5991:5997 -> 0.368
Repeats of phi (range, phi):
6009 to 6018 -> 26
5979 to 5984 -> 13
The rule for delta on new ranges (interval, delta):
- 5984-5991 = -0.21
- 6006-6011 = 0.22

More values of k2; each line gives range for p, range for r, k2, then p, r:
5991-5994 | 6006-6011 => 4.11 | 2.32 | 2.8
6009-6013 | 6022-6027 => 4.33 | 3.00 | 2.7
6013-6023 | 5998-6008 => 4.25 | 2.78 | 2.7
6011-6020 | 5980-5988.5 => 4.22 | 2.81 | 2.6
